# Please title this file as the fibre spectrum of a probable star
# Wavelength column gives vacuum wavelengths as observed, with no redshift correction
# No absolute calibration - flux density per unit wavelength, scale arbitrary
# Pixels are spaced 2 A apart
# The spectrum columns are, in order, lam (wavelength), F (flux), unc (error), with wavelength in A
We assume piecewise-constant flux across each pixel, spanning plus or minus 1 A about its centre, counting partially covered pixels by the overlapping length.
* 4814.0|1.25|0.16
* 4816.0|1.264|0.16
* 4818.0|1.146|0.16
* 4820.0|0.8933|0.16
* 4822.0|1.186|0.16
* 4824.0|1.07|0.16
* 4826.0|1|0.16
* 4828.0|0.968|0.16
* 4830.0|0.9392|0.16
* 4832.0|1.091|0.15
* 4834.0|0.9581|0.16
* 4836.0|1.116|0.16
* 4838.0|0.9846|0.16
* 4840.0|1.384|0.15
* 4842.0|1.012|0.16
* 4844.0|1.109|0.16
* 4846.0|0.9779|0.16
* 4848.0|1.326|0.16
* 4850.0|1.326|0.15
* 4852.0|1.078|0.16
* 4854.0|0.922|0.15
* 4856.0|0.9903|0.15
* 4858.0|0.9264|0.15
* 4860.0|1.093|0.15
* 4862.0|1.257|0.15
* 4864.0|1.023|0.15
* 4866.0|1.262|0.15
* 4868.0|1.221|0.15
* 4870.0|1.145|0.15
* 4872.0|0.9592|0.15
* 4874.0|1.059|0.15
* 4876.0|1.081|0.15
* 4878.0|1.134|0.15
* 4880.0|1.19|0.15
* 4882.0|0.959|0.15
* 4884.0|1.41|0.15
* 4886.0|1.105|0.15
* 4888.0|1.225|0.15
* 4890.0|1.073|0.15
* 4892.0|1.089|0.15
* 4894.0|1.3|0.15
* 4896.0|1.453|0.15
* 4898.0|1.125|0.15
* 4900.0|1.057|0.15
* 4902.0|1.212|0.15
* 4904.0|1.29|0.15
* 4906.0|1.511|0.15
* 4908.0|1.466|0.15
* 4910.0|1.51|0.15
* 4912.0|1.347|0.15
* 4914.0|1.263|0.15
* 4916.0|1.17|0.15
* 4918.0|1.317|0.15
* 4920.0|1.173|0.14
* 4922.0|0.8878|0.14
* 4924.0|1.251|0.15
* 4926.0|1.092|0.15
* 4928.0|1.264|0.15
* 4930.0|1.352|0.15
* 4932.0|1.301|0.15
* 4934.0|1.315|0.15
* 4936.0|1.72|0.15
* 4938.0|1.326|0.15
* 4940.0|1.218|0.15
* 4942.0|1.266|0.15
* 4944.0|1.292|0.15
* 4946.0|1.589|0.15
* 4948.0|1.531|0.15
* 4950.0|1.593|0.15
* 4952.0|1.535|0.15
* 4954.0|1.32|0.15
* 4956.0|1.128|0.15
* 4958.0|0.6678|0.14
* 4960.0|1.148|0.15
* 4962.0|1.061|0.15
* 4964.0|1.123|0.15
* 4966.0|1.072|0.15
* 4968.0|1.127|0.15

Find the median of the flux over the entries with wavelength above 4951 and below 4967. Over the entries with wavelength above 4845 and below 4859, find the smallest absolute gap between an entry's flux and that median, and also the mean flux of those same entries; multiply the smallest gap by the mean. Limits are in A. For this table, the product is 0.051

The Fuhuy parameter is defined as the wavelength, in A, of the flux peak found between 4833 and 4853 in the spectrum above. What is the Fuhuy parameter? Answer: 4840.0 A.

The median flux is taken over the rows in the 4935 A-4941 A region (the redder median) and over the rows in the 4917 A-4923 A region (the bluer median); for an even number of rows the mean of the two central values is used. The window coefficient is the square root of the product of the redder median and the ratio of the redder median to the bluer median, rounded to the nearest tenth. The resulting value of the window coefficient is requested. 1.2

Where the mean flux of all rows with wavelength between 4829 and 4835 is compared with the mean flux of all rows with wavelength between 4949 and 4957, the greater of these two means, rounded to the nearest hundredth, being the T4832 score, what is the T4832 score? 1.39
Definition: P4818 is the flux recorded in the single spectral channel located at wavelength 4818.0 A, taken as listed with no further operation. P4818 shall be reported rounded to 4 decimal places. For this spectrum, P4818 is 1.1460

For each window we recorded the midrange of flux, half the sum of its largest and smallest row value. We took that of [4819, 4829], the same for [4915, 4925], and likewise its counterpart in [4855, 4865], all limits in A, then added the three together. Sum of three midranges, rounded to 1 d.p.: 3.2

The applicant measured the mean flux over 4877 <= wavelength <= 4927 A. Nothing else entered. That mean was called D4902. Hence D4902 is 1.22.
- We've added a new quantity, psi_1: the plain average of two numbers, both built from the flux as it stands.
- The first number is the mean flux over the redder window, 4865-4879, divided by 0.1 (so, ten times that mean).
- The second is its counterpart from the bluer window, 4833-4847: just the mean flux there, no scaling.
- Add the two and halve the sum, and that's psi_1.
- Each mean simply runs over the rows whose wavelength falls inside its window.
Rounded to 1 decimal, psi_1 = 6.2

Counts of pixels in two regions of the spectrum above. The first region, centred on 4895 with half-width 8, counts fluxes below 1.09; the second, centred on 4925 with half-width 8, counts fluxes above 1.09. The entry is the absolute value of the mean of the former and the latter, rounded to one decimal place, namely 5.0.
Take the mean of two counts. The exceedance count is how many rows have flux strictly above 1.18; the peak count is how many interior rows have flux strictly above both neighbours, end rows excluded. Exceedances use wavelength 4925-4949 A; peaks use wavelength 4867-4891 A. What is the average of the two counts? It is 7.0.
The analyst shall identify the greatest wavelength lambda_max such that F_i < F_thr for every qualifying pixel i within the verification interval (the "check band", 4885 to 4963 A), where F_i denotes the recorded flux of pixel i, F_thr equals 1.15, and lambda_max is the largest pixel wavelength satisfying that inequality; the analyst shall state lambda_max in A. 4962.0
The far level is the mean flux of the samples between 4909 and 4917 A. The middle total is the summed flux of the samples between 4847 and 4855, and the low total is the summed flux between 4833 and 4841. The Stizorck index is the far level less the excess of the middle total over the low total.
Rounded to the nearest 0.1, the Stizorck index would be 1.1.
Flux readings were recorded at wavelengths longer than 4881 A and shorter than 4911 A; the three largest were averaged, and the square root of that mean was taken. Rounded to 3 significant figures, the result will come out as 1.22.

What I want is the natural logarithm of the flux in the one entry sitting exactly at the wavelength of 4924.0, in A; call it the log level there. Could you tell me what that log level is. 0.22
